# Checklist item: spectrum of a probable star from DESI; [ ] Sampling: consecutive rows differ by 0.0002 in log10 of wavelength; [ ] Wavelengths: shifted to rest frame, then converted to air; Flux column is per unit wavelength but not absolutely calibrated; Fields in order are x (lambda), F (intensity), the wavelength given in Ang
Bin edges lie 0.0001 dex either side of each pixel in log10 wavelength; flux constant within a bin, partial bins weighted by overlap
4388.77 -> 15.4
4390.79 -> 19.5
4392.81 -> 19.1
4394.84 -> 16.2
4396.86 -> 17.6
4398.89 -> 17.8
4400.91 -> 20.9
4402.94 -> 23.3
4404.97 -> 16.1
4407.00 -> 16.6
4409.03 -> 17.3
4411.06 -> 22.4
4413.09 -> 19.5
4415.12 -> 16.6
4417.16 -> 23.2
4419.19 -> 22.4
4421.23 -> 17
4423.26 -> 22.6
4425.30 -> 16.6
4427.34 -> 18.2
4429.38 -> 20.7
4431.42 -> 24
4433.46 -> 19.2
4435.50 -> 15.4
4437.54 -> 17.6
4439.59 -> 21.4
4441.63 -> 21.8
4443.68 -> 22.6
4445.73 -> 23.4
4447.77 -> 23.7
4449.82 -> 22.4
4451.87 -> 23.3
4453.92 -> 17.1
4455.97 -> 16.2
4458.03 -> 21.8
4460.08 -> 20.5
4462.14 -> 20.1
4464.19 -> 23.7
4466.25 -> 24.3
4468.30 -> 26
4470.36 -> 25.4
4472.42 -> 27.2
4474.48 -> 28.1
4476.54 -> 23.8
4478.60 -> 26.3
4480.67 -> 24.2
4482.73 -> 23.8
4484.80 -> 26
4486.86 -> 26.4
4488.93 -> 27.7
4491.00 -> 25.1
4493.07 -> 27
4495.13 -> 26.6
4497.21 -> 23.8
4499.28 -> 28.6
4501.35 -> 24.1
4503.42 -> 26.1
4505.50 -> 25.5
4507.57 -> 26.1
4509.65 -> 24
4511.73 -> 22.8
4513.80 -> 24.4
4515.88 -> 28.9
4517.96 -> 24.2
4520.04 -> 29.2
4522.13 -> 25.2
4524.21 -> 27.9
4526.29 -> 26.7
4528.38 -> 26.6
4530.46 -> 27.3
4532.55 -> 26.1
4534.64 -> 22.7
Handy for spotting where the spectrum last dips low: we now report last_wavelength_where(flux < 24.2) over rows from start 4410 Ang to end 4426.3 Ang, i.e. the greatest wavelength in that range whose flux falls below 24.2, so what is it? 4425.30 Ang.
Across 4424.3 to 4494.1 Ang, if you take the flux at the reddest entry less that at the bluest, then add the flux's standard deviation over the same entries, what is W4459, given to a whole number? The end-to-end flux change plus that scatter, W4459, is 14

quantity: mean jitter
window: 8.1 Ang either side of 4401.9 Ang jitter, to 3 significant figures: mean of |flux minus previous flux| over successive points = 2.21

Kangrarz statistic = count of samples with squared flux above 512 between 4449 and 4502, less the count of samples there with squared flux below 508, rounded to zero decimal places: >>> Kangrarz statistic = 14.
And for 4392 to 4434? -14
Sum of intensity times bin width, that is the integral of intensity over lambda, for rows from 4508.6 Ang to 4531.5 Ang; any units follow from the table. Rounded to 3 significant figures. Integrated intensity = 598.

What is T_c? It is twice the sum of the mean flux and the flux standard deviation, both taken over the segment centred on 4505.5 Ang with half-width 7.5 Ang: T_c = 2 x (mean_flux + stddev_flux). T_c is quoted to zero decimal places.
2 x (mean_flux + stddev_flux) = 54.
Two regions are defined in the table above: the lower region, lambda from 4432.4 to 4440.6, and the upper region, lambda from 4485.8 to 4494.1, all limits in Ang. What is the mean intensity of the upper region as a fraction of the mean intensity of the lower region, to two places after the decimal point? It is 1.44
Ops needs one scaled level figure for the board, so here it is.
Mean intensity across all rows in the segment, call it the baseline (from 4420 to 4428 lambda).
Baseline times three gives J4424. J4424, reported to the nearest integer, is 56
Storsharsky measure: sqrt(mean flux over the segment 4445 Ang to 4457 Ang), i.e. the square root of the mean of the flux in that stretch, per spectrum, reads 4.58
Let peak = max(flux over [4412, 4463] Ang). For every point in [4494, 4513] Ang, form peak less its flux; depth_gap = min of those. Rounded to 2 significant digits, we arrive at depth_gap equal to -4.6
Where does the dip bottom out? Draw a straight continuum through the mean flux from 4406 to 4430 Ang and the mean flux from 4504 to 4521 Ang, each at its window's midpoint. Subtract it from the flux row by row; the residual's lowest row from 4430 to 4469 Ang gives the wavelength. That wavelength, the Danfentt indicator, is 4455.97 Ang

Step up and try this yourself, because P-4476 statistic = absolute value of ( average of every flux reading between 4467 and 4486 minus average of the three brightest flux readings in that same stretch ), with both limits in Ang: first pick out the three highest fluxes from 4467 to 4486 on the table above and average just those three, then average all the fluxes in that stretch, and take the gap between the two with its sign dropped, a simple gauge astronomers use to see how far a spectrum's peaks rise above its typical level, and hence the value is 1.6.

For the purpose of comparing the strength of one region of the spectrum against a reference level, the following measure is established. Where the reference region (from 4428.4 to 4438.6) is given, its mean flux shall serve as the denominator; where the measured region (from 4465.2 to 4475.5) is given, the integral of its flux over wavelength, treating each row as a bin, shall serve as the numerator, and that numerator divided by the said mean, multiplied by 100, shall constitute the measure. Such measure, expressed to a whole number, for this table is 1392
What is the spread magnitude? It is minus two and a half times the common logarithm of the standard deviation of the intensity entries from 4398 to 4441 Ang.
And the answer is -1.1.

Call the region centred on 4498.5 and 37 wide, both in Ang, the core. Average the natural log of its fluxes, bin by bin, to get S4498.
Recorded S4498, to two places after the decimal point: 3.24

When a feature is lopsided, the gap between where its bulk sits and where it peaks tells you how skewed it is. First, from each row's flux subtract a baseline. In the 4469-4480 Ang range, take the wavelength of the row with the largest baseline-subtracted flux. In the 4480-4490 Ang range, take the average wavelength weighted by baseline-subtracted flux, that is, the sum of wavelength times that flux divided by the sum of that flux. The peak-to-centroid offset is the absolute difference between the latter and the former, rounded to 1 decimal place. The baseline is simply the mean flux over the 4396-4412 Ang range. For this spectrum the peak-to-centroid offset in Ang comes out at 10.9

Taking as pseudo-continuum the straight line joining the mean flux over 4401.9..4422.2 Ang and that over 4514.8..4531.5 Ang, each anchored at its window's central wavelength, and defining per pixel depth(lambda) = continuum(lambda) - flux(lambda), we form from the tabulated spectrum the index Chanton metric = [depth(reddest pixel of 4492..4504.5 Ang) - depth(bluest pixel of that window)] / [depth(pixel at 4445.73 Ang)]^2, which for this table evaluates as 0.6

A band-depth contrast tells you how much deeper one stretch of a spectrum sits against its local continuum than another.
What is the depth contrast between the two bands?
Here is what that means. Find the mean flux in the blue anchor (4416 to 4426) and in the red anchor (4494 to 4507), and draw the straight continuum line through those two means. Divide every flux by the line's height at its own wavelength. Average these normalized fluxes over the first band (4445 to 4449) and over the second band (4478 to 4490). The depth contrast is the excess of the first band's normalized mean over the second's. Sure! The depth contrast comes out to 0.02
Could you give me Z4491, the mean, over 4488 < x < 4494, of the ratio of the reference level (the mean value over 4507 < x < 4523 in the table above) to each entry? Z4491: 0.96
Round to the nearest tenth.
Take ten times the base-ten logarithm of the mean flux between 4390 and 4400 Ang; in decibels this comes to 12.6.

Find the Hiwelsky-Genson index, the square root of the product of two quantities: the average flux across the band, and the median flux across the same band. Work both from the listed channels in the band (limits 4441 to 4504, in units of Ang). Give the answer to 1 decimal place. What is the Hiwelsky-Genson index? 24.1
